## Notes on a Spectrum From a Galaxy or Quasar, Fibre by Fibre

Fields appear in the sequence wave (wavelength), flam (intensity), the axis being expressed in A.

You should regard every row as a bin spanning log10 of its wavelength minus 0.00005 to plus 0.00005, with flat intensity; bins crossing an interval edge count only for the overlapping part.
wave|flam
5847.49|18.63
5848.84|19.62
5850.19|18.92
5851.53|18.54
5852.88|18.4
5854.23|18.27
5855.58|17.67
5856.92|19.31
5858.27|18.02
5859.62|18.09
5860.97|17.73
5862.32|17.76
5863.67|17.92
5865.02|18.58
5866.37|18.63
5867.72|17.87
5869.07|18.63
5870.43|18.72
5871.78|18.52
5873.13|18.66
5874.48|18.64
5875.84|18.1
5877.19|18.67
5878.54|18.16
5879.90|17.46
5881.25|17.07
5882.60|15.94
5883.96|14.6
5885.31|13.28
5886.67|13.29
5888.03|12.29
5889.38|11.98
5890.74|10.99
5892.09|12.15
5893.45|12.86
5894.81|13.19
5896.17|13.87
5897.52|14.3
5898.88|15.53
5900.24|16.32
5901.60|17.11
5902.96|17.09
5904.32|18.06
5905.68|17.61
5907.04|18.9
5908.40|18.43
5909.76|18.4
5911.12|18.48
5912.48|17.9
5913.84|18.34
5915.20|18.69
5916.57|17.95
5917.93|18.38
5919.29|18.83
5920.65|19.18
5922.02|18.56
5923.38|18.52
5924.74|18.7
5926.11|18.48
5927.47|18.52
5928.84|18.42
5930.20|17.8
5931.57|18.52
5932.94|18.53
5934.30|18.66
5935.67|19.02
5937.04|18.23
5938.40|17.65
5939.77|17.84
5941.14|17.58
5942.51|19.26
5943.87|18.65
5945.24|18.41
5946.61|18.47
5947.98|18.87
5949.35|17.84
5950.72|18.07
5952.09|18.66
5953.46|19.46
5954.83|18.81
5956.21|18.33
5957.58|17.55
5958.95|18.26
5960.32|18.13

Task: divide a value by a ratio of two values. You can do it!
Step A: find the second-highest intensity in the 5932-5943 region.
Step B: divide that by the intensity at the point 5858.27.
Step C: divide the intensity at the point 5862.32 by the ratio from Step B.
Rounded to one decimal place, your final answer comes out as 16.8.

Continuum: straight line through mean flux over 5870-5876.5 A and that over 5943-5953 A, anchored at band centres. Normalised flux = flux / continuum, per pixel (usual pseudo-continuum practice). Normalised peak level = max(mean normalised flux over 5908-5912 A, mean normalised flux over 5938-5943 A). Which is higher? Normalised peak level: 1.00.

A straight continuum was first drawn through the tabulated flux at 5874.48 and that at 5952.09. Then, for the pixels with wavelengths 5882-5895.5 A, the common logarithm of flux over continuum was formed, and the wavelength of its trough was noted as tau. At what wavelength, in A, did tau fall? 5890.74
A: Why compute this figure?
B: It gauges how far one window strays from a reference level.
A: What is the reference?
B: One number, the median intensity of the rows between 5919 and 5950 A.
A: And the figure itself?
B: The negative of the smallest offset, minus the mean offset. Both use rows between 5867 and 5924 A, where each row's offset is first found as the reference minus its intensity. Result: -1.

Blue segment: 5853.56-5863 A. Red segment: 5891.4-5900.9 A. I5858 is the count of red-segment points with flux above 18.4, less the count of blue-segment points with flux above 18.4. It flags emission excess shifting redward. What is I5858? -1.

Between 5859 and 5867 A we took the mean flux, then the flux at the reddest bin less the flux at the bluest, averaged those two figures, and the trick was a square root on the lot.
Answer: 3.054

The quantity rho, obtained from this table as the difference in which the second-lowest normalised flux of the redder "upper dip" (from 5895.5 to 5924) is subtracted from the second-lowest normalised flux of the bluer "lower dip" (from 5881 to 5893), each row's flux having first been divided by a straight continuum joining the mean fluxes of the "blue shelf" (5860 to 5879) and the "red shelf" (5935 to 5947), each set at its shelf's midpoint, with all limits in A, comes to -0.13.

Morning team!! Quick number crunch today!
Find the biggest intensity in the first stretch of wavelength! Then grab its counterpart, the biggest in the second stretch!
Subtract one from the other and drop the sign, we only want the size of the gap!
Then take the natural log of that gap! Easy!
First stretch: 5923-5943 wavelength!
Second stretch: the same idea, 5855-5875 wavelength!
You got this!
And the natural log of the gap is -3.0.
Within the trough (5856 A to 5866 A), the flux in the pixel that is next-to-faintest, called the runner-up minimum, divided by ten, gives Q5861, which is 1.78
